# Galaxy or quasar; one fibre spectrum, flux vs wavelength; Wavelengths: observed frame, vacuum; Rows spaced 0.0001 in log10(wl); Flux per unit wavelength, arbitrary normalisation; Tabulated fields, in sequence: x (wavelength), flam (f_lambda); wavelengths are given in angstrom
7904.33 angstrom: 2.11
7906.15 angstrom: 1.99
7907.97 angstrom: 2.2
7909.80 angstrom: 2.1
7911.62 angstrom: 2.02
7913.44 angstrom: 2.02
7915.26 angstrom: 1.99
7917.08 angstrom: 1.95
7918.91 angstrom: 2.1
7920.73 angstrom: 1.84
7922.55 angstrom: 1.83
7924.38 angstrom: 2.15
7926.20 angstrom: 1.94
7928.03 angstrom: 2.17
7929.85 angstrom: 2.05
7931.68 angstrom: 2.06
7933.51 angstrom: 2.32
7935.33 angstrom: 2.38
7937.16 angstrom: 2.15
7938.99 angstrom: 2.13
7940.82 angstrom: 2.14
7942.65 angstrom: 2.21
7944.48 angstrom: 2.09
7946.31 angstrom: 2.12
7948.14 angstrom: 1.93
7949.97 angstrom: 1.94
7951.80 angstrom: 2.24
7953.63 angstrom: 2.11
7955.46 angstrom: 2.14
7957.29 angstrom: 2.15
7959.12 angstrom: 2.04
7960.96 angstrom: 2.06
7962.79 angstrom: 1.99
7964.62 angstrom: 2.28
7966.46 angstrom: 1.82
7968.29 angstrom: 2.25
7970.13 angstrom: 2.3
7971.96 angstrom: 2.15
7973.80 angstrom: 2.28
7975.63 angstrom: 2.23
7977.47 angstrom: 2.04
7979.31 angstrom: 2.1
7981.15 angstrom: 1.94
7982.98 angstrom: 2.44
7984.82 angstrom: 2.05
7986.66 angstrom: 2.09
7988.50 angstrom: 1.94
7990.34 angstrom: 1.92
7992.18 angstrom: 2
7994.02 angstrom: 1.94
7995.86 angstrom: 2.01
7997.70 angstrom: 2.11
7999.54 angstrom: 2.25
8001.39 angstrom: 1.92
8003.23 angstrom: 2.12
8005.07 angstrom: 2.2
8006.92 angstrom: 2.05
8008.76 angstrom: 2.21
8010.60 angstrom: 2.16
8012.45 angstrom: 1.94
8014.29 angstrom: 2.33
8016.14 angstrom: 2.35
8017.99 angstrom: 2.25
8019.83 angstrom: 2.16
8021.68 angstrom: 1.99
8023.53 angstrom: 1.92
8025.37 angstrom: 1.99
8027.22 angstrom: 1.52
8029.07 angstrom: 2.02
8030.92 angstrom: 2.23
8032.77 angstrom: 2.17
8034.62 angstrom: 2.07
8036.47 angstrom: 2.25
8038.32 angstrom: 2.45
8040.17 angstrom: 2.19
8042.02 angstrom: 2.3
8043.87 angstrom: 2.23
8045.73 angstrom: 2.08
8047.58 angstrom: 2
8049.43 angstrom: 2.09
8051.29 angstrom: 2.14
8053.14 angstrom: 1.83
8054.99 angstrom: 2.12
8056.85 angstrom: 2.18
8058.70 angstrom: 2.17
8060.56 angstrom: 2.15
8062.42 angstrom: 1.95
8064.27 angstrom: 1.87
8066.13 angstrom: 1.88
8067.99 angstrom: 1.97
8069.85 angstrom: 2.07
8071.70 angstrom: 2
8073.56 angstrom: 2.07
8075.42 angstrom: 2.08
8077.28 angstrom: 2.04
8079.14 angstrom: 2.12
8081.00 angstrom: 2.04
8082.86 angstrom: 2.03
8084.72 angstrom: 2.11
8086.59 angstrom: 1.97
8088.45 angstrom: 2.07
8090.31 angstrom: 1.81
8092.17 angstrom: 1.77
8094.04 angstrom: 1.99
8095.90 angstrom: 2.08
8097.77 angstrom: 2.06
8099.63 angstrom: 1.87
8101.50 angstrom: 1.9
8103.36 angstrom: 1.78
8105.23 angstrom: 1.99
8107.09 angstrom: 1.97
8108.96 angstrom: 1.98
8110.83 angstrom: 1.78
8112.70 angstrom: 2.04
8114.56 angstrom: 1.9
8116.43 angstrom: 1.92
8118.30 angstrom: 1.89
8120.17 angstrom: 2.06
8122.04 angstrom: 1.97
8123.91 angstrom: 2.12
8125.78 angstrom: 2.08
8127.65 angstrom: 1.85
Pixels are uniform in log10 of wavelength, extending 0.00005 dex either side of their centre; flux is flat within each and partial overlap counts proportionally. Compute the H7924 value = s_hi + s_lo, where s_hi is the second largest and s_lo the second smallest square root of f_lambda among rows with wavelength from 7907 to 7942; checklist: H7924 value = 2.88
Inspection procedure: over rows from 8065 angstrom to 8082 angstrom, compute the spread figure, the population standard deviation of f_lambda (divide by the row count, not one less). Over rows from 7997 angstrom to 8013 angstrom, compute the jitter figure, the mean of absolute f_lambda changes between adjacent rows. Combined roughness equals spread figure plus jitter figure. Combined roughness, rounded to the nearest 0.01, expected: 0.23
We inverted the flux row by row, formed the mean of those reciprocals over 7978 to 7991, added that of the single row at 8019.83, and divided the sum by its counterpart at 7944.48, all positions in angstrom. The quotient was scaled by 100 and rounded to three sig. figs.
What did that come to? 198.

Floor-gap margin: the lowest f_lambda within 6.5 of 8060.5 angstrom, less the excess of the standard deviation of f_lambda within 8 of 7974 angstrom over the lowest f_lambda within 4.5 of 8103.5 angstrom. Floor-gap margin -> 3.49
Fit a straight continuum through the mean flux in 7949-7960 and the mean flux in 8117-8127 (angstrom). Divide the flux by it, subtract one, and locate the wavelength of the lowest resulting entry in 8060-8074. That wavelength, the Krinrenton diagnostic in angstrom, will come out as 8064.27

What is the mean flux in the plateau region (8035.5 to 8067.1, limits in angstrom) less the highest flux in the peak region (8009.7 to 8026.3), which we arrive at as -0.24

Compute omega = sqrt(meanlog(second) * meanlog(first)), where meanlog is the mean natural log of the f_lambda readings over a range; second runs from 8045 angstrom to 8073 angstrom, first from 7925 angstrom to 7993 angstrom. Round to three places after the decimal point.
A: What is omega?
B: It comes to 0.727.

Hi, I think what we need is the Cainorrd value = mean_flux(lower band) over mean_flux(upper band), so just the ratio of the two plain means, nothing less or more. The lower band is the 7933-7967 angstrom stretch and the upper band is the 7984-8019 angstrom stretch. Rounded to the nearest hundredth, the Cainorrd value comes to 1.01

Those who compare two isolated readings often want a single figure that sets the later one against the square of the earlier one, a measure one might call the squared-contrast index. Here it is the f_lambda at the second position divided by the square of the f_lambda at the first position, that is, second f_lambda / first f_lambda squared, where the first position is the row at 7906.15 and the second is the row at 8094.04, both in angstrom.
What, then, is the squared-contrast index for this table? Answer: 0.50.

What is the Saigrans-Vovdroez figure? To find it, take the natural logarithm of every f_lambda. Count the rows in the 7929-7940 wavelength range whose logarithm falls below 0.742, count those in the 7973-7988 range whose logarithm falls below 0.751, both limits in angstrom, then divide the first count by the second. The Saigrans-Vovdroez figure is 0.40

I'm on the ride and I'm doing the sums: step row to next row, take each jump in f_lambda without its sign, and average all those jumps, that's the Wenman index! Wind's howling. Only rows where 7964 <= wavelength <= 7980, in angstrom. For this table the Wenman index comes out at 0.190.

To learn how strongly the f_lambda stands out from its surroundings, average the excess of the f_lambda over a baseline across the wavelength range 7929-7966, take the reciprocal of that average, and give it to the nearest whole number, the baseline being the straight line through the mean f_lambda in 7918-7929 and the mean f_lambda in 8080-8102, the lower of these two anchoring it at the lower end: 8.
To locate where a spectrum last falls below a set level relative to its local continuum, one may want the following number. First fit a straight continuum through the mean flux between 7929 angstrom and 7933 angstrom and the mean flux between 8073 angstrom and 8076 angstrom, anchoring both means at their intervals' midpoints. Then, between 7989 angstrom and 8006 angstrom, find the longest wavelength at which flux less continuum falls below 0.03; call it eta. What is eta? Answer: 8001.39 angstrom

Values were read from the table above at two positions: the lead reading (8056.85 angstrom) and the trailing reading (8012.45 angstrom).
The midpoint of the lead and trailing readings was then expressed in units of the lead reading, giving 0.94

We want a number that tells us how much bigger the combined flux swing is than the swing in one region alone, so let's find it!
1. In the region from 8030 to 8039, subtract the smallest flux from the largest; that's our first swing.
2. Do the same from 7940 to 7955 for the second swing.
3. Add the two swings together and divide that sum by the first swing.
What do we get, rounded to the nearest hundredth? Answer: 1.82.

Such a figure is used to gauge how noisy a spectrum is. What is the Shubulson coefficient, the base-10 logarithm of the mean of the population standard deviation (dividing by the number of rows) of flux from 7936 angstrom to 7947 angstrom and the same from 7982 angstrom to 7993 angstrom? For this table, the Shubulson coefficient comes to -0.98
